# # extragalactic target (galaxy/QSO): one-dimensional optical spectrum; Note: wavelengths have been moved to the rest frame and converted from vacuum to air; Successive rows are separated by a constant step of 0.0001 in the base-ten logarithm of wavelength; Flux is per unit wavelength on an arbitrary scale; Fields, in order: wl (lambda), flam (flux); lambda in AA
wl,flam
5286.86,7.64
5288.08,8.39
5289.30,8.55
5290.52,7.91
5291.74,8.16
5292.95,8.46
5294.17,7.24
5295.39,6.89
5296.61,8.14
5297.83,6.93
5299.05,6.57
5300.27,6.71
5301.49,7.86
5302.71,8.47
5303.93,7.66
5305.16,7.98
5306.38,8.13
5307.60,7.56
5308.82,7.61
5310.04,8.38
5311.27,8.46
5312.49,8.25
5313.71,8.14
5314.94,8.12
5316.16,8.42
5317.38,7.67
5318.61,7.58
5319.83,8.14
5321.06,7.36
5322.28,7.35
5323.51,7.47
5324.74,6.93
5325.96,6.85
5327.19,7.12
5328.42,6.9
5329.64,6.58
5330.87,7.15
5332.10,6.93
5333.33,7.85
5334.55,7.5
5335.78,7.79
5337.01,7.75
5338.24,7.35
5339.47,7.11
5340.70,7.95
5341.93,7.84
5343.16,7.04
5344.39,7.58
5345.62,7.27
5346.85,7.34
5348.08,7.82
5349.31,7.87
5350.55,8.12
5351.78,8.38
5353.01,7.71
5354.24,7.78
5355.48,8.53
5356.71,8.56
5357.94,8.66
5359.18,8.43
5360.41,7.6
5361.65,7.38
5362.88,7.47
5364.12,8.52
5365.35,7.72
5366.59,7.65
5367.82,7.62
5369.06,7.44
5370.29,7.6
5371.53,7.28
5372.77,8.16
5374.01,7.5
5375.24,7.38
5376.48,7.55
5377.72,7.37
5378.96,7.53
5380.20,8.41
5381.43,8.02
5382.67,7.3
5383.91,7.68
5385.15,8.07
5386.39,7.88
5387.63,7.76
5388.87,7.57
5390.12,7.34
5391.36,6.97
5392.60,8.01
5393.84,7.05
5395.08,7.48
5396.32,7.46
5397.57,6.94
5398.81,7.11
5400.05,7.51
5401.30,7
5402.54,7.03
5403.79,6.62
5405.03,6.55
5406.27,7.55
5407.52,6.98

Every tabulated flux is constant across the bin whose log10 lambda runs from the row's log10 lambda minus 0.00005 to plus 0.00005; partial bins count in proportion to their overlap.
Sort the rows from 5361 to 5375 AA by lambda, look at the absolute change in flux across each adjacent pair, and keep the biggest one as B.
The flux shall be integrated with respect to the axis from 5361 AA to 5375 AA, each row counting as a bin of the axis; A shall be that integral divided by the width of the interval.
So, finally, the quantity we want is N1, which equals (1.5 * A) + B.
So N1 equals 12.5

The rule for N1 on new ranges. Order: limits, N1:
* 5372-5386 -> 12.5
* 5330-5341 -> 12.1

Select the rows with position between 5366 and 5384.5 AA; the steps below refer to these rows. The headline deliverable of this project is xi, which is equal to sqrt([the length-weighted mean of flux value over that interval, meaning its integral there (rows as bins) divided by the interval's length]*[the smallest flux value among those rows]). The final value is 7.46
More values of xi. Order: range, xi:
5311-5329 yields 7.23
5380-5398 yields 7.26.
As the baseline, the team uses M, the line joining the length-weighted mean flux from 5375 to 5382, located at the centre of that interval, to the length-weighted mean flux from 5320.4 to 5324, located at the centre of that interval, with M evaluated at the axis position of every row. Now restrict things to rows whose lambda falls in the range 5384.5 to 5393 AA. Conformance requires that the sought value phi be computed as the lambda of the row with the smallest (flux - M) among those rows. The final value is 5391.36 AA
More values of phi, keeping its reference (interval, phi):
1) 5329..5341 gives 5329.64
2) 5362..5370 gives 5369.06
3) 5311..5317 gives 5314.94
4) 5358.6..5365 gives 5361.65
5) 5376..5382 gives 5377.72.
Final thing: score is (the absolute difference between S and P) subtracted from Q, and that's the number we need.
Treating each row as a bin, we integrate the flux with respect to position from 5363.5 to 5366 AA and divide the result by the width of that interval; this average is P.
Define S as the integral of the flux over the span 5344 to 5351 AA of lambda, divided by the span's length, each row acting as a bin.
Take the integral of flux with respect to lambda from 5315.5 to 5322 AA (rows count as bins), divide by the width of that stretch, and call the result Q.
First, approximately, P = 8.11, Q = 7.8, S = 7.7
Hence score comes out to 7.4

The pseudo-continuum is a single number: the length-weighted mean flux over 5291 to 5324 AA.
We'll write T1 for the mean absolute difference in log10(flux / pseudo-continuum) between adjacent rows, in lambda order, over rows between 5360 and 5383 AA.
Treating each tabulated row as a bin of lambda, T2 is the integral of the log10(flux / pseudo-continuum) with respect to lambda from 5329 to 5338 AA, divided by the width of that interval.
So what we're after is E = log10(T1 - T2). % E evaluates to -1.34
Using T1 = 0.022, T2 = -0.02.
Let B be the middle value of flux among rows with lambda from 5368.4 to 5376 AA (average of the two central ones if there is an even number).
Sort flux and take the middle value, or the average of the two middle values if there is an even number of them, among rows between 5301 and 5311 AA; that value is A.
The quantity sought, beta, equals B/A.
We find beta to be 0.94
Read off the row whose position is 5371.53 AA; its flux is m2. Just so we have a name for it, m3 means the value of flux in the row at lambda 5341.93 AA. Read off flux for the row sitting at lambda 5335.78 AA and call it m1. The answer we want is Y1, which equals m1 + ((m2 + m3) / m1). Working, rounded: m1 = 7.79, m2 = 7.28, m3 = 7.84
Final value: 9.7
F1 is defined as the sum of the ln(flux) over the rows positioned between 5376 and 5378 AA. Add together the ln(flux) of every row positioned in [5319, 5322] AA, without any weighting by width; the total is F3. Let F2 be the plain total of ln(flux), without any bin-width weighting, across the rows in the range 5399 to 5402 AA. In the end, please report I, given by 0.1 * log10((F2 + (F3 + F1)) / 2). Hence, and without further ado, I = 0.0781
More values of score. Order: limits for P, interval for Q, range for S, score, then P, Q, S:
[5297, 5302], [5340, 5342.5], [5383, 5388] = 7.1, 7.05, 7.9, 7.8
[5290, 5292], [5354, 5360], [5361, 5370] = 8.1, 8.01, 8.4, 7.7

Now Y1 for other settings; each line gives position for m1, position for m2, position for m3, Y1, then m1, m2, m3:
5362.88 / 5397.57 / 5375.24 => 9.4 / 7.47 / 6.94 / 7.38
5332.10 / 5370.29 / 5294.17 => 9.1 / 6.93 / 7.6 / 7.24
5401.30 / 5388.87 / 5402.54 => 9.1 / 7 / 7.57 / 7.03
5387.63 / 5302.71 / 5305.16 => 9.9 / 7.76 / 8.47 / 7.98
